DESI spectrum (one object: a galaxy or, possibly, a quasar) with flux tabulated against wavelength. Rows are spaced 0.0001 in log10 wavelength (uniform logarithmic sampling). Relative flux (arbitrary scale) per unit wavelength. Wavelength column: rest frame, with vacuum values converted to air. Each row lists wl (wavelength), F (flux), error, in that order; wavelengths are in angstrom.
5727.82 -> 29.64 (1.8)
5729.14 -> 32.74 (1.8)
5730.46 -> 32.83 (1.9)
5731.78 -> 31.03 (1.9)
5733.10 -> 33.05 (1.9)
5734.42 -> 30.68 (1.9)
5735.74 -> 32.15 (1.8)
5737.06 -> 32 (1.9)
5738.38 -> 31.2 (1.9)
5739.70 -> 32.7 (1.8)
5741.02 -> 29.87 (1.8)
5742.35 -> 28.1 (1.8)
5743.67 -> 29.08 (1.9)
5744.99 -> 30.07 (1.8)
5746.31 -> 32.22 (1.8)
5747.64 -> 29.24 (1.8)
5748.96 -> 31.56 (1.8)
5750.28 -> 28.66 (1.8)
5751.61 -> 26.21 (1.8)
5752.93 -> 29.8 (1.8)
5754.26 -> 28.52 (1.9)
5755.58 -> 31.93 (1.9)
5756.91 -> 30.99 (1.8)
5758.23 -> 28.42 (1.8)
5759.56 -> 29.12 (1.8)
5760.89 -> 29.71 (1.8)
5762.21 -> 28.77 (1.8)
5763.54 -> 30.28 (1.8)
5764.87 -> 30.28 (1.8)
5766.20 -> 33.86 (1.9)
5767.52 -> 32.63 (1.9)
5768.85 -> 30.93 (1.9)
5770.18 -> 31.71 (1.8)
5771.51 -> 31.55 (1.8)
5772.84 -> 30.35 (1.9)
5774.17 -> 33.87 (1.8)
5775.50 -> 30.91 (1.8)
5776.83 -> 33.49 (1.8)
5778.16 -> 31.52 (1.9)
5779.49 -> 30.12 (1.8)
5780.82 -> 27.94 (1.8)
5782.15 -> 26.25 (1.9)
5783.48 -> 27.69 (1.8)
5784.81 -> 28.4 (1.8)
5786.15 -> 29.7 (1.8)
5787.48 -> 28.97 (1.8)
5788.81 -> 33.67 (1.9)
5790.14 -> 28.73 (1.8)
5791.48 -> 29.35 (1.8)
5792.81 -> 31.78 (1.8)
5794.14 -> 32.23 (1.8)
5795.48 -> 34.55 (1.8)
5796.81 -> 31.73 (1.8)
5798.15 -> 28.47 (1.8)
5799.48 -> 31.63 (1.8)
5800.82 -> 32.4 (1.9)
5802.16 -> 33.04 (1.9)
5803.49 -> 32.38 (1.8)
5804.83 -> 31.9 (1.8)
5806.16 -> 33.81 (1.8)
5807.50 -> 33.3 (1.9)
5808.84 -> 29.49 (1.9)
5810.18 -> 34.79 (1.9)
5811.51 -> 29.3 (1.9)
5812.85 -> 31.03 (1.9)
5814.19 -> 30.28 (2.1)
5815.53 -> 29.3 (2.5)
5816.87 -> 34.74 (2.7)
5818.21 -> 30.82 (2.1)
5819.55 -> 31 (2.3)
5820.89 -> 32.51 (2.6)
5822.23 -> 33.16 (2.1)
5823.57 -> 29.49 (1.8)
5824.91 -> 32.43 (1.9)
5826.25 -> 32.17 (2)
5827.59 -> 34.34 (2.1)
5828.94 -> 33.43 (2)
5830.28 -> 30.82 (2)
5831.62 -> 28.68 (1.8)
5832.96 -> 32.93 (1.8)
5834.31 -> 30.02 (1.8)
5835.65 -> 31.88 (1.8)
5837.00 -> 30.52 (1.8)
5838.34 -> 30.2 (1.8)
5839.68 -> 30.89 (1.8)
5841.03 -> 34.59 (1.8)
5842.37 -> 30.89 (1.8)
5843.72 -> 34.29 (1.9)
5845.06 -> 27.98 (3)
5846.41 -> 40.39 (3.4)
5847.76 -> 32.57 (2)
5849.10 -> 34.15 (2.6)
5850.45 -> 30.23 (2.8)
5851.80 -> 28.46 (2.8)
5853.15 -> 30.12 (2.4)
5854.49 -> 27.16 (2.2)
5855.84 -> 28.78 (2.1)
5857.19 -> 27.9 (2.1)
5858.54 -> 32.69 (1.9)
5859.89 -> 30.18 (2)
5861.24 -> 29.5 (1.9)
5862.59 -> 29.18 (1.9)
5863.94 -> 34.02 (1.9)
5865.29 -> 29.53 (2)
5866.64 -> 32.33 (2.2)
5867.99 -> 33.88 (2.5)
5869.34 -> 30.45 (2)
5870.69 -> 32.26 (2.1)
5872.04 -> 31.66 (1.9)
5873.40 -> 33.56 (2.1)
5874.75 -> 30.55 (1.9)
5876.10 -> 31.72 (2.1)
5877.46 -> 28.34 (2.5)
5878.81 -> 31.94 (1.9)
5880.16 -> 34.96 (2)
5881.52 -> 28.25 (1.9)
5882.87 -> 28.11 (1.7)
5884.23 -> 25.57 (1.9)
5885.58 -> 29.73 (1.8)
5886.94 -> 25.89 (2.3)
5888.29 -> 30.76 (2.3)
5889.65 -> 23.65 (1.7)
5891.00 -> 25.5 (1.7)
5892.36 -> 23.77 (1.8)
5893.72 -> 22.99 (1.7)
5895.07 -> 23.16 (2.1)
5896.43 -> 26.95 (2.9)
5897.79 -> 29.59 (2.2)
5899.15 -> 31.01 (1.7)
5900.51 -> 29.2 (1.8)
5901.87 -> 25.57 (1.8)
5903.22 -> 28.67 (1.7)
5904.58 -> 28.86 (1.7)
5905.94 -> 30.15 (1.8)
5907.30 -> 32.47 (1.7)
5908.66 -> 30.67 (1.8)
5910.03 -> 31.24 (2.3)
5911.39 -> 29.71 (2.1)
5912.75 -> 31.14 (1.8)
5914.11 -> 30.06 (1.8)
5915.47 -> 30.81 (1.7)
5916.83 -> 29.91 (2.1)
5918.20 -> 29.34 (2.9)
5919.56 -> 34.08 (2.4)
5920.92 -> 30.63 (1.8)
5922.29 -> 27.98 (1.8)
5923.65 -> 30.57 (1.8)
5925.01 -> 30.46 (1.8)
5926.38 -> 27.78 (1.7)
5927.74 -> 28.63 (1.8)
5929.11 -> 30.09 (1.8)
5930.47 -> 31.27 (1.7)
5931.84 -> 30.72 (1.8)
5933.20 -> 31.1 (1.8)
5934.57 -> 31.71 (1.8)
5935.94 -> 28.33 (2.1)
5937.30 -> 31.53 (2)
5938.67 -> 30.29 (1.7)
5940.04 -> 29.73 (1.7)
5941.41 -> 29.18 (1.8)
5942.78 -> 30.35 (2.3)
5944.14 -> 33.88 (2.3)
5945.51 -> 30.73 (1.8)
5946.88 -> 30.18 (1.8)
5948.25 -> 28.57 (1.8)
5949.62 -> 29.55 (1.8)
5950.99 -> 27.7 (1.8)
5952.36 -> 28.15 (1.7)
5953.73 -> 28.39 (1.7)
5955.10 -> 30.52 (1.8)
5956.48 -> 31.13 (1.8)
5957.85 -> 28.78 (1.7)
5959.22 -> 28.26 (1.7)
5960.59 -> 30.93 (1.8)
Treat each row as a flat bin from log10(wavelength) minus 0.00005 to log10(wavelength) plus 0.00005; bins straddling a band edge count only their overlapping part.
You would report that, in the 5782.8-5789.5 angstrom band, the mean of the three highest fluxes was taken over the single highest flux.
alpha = 0.91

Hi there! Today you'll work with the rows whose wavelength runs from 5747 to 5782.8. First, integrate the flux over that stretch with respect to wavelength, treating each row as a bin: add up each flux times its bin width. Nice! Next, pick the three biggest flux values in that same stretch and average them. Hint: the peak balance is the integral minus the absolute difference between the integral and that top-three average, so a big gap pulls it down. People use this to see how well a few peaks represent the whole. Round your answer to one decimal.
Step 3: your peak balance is 33.7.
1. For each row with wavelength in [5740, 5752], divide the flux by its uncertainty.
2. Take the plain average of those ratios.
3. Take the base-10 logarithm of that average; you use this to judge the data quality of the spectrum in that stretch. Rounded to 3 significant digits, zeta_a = 1.21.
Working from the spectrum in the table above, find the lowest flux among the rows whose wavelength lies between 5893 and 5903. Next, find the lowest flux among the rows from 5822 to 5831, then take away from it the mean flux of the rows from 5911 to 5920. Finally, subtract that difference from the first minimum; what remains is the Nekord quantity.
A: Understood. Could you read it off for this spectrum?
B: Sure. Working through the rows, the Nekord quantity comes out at 24.2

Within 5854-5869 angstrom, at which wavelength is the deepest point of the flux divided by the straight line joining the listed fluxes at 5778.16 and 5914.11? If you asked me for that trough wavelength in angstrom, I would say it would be 5854.49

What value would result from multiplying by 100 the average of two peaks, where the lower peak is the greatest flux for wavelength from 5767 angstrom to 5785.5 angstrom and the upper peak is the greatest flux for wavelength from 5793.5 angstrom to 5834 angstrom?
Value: 3433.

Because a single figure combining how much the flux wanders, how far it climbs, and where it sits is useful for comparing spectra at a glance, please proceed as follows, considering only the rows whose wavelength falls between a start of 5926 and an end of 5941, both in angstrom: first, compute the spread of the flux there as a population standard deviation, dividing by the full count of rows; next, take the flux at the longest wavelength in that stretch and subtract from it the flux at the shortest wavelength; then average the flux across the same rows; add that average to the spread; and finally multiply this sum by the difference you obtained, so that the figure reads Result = 61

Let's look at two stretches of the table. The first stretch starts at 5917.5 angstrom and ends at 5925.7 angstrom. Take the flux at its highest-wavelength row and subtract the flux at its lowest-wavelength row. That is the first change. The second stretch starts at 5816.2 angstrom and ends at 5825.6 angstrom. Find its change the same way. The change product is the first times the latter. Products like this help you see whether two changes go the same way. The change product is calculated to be -2.6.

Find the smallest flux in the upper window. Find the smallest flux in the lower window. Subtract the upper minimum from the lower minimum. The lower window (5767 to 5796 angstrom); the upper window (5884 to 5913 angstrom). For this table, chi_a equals 3.3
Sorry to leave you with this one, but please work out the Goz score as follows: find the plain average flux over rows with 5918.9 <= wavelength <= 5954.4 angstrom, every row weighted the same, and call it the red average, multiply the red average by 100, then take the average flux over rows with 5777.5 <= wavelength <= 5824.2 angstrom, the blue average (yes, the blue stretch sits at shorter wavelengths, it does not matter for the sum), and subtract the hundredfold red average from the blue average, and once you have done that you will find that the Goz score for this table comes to -2975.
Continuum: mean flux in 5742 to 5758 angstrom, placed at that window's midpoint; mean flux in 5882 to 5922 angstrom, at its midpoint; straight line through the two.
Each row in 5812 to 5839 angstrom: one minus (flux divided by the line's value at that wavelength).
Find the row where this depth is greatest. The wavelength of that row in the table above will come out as 5831.62 angstrom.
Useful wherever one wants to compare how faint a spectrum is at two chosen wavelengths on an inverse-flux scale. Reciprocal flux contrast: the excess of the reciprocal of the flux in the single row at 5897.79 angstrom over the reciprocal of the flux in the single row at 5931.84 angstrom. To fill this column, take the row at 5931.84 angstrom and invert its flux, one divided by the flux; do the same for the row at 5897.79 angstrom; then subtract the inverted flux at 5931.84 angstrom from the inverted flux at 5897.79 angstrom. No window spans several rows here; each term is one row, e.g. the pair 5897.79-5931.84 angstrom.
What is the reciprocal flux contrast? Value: 0.001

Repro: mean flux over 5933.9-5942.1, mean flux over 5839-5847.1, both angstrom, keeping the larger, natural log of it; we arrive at 3.50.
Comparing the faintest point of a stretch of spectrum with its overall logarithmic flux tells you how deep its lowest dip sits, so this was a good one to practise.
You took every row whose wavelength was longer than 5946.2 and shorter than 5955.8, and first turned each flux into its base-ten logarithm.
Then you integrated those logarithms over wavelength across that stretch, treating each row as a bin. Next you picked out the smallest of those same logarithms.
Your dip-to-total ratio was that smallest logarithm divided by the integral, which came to 0.10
